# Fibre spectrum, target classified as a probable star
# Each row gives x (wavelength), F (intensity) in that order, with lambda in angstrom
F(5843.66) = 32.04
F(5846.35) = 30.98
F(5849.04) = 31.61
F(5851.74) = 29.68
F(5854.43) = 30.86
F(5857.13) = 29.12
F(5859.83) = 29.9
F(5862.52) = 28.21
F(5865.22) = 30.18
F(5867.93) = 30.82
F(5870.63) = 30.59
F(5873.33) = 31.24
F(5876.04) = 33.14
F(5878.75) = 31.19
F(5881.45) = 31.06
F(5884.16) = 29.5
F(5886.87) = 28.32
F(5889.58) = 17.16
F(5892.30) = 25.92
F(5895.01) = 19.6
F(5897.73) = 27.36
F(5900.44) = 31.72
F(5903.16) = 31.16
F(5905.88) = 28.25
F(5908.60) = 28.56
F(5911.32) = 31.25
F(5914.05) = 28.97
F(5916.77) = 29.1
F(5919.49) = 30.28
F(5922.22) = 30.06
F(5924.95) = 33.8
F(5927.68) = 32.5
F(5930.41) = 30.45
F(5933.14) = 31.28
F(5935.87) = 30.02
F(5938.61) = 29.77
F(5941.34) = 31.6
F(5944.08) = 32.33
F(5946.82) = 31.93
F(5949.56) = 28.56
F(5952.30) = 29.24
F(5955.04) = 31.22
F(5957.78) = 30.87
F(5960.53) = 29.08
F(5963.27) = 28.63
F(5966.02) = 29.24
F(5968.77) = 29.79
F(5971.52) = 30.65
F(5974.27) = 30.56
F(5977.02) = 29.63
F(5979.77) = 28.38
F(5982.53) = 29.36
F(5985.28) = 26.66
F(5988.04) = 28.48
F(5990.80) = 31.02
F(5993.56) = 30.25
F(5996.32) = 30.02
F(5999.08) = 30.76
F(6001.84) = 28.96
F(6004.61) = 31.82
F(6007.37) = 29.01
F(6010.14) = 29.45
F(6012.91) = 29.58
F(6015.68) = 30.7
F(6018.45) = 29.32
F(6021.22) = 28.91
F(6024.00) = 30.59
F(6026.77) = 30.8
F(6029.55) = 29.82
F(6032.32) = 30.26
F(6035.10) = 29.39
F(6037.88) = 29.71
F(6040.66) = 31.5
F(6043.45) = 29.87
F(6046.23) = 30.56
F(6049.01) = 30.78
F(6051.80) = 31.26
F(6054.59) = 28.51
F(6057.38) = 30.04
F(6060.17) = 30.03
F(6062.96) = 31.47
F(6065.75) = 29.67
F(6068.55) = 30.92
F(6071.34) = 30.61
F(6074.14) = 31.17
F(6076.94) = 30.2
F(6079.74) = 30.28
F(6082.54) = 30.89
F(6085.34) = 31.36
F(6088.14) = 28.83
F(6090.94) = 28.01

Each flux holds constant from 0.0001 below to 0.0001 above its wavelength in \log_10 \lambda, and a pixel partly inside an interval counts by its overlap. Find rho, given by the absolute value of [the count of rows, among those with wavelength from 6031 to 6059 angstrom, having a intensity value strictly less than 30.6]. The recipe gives 7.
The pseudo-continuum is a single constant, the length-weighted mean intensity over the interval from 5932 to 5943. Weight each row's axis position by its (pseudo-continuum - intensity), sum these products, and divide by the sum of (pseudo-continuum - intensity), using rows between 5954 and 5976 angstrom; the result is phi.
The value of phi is 5965.4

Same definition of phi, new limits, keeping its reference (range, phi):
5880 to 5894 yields 5889.7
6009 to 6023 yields 6016.4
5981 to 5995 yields 5985.8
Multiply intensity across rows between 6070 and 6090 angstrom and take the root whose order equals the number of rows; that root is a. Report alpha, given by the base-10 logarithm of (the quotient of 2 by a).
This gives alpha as -1.18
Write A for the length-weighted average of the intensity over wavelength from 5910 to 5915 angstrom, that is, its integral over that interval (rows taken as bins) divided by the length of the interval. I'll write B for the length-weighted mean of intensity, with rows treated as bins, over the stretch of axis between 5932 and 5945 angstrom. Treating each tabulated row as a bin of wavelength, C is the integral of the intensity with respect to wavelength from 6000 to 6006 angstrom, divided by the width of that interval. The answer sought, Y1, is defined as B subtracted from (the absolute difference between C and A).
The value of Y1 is -30.7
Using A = 30.2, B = 30.9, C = 30.4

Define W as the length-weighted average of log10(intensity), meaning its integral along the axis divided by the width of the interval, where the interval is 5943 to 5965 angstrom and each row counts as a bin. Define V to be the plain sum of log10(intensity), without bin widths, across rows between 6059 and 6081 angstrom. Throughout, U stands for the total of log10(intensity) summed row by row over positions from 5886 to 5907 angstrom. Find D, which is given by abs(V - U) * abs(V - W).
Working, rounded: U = 11.28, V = 11.9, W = 1.48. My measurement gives 6.3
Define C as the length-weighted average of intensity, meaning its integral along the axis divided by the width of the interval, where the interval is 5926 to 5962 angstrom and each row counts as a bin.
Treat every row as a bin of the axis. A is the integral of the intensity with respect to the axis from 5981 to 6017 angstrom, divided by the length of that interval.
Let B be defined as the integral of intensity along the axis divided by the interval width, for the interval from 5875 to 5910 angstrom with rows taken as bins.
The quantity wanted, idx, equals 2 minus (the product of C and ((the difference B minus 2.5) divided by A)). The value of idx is -24.2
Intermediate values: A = 29.7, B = 27.9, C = 30.7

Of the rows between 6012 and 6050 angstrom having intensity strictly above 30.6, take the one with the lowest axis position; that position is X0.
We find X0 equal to 6015.68 angstrom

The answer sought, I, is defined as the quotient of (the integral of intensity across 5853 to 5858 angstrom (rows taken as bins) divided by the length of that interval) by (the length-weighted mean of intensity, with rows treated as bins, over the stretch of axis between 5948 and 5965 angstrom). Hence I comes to 1.02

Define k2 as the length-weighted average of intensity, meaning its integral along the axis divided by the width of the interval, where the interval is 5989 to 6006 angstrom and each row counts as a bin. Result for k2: 30.4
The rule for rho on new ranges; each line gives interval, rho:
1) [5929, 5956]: 5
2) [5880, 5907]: 7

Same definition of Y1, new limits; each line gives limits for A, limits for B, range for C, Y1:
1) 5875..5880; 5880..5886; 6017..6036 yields -28.0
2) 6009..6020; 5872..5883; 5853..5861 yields -31.4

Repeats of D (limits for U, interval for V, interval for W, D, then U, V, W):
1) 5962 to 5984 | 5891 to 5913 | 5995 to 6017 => 2.2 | 11.76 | 11.5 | 1.48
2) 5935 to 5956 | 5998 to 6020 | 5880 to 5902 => 0.7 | 11.88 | 11.8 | 1.41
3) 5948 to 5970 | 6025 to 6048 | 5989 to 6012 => 0.8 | 11.77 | 11.8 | 1.48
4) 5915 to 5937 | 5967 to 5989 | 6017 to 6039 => 2.1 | 11.92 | 11.7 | 1.48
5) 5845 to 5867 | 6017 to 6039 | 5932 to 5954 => 0.2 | 11.82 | 11.8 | 1.49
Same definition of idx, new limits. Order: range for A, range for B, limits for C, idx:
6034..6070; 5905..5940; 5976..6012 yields -25.2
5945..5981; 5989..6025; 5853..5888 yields -25.9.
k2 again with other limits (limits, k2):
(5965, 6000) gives 29.6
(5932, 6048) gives 30.0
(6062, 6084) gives 30.6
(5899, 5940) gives 30.5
